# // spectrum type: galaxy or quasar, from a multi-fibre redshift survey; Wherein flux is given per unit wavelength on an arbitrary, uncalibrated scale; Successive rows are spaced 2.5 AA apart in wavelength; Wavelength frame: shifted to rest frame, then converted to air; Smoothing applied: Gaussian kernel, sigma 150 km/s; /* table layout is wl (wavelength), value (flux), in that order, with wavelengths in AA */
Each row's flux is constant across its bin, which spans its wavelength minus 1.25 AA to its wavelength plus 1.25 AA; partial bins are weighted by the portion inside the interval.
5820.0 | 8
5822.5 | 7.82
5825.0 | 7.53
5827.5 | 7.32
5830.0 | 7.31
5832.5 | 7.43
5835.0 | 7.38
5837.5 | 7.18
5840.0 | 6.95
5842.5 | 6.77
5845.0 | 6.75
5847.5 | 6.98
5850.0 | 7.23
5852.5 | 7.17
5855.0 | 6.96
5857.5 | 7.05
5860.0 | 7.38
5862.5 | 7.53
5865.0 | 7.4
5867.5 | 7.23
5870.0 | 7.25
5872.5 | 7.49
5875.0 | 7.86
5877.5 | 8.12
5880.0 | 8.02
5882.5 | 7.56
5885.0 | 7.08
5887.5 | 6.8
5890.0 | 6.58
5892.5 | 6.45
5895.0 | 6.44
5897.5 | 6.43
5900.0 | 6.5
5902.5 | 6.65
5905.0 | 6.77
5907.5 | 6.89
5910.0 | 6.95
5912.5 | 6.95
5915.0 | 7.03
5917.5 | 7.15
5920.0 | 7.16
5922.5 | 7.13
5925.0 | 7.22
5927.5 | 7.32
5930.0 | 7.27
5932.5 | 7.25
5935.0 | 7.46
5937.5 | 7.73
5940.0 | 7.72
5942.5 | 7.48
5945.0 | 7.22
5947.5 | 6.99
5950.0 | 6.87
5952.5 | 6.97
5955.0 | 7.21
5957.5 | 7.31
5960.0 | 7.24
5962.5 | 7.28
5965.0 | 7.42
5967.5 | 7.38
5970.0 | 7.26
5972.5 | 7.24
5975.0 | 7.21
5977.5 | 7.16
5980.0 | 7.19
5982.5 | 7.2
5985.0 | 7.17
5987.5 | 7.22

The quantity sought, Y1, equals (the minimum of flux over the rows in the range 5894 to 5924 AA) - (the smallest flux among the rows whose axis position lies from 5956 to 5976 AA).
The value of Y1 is -0.78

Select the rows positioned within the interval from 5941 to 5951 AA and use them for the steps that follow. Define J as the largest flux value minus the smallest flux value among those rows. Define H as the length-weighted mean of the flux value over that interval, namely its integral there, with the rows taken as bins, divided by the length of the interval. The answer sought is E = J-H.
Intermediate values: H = 7.16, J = 0.61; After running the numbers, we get -6.6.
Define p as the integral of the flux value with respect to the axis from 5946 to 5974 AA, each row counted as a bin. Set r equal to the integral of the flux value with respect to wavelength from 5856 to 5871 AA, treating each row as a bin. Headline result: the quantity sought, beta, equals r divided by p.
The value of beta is 0.54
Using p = 202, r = 110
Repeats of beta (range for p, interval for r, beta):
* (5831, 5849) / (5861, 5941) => 4.51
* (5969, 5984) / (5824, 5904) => 5.29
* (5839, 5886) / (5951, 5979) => 0.59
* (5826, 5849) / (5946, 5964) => 0.78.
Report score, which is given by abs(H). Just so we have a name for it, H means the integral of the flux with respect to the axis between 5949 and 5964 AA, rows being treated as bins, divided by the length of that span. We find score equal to 7.156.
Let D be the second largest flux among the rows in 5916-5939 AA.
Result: 7.46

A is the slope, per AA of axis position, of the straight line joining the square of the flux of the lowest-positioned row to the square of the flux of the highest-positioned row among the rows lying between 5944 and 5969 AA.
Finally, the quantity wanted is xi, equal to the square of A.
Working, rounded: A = 0.1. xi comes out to 0.01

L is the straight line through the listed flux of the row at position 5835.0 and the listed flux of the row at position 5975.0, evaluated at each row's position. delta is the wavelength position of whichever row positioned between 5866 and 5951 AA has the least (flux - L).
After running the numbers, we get 5897.5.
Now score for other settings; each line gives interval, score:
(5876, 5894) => 7.228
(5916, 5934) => 7.215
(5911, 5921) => 7.067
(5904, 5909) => 6.839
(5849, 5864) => 7.223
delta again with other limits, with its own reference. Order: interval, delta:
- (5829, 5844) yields 5842.5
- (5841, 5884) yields 5845.0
